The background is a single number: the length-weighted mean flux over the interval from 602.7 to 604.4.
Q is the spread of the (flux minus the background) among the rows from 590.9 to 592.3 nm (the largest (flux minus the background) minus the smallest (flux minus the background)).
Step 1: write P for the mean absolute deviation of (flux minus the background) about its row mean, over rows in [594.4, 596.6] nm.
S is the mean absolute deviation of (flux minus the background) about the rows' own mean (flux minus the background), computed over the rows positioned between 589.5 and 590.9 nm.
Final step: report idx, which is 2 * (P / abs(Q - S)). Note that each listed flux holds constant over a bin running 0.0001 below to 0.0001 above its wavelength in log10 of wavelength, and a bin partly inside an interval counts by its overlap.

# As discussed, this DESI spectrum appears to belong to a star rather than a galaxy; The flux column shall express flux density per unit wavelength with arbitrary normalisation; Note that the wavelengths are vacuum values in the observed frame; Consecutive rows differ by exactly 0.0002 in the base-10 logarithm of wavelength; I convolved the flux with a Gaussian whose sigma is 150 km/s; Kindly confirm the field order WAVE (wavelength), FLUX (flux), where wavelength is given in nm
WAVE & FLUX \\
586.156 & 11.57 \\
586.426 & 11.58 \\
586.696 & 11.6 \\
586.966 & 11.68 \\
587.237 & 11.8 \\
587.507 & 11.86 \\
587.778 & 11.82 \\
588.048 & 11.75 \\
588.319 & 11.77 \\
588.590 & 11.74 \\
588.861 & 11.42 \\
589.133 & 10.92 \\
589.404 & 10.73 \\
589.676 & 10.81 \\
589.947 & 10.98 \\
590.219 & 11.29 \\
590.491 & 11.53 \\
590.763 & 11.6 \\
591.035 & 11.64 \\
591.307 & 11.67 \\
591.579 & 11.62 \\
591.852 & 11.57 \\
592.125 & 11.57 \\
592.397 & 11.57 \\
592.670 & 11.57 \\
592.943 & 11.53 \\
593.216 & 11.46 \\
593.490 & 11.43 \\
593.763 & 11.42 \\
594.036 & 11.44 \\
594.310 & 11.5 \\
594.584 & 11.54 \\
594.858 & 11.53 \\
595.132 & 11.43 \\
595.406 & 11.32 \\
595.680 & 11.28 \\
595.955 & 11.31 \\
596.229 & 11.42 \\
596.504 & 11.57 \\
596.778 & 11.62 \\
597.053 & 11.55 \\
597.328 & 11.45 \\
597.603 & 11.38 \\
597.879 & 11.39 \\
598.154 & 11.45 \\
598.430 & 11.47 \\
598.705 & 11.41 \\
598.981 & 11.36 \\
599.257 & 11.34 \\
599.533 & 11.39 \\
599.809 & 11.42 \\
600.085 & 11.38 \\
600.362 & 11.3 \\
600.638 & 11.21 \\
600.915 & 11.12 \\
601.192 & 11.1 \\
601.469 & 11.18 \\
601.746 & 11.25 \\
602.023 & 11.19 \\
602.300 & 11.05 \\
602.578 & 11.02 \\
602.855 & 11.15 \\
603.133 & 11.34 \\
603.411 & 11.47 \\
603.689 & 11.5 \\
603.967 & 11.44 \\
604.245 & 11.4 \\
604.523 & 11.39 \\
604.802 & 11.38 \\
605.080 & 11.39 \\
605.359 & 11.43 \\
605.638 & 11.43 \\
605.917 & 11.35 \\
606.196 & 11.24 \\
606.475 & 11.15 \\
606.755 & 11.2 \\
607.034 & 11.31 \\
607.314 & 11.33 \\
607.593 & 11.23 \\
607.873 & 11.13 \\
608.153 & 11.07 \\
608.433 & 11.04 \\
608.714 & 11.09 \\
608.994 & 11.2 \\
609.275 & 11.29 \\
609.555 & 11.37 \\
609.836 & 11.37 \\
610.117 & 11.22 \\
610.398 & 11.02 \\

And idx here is 1.0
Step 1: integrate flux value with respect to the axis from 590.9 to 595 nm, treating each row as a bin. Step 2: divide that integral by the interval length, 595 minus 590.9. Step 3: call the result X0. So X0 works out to 11.54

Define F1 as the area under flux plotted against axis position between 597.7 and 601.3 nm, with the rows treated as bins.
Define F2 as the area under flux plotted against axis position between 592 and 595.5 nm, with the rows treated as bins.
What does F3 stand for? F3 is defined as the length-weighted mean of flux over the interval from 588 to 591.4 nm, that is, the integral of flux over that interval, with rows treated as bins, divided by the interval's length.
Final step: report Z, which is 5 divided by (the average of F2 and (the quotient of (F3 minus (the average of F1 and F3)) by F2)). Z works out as 0.251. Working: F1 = 40.8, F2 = 40.2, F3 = 11.4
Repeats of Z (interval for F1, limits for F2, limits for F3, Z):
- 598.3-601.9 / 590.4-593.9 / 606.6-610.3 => 0.250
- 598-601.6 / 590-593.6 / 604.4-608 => 0.243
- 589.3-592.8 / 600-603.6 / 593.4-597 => 0.250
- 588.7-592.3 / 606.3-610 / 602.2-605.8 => 0.243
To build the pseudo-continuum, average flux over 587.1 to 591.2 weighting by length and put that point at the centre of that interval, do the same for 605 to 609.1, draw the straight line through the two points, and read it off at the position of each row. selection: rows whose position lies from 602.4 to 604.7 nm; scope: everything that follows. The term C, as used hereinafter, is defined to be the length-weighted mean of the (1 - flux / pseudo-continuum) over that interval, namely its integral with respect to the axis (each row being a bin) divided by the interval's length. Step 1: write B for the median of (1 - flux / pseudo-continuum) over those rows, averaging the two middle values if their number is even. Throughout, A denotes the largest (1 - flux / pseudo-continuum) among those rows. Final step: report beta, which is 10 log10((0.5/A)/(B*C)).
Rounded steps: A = 0.024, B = -0.011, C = -0.005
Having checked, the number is 56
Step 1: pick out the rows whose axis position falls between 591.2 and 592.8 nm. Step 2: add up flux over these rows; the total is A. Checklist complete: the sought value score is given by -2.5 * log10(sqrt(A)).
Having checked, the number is -2.30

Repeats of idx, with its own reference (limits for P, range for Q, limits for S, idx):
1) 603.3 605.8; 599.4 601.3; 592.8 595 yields 0.2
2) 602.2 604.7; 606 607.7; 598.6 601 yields 3.0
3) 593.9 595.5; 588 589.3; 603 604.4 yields 0.2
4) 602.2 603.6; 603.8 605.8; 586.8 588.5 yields 23.9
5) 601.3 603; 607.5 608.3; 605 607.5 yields 1.7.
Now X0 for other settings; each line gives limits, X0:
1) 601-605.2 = 11.28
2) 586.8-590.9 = 11.45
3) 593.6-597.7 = 11.45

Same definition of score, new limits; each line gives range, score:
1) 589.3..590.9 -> -2.28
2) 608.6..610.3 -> -2.29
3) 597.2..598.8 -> -2.30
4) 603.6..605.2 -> -2.29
